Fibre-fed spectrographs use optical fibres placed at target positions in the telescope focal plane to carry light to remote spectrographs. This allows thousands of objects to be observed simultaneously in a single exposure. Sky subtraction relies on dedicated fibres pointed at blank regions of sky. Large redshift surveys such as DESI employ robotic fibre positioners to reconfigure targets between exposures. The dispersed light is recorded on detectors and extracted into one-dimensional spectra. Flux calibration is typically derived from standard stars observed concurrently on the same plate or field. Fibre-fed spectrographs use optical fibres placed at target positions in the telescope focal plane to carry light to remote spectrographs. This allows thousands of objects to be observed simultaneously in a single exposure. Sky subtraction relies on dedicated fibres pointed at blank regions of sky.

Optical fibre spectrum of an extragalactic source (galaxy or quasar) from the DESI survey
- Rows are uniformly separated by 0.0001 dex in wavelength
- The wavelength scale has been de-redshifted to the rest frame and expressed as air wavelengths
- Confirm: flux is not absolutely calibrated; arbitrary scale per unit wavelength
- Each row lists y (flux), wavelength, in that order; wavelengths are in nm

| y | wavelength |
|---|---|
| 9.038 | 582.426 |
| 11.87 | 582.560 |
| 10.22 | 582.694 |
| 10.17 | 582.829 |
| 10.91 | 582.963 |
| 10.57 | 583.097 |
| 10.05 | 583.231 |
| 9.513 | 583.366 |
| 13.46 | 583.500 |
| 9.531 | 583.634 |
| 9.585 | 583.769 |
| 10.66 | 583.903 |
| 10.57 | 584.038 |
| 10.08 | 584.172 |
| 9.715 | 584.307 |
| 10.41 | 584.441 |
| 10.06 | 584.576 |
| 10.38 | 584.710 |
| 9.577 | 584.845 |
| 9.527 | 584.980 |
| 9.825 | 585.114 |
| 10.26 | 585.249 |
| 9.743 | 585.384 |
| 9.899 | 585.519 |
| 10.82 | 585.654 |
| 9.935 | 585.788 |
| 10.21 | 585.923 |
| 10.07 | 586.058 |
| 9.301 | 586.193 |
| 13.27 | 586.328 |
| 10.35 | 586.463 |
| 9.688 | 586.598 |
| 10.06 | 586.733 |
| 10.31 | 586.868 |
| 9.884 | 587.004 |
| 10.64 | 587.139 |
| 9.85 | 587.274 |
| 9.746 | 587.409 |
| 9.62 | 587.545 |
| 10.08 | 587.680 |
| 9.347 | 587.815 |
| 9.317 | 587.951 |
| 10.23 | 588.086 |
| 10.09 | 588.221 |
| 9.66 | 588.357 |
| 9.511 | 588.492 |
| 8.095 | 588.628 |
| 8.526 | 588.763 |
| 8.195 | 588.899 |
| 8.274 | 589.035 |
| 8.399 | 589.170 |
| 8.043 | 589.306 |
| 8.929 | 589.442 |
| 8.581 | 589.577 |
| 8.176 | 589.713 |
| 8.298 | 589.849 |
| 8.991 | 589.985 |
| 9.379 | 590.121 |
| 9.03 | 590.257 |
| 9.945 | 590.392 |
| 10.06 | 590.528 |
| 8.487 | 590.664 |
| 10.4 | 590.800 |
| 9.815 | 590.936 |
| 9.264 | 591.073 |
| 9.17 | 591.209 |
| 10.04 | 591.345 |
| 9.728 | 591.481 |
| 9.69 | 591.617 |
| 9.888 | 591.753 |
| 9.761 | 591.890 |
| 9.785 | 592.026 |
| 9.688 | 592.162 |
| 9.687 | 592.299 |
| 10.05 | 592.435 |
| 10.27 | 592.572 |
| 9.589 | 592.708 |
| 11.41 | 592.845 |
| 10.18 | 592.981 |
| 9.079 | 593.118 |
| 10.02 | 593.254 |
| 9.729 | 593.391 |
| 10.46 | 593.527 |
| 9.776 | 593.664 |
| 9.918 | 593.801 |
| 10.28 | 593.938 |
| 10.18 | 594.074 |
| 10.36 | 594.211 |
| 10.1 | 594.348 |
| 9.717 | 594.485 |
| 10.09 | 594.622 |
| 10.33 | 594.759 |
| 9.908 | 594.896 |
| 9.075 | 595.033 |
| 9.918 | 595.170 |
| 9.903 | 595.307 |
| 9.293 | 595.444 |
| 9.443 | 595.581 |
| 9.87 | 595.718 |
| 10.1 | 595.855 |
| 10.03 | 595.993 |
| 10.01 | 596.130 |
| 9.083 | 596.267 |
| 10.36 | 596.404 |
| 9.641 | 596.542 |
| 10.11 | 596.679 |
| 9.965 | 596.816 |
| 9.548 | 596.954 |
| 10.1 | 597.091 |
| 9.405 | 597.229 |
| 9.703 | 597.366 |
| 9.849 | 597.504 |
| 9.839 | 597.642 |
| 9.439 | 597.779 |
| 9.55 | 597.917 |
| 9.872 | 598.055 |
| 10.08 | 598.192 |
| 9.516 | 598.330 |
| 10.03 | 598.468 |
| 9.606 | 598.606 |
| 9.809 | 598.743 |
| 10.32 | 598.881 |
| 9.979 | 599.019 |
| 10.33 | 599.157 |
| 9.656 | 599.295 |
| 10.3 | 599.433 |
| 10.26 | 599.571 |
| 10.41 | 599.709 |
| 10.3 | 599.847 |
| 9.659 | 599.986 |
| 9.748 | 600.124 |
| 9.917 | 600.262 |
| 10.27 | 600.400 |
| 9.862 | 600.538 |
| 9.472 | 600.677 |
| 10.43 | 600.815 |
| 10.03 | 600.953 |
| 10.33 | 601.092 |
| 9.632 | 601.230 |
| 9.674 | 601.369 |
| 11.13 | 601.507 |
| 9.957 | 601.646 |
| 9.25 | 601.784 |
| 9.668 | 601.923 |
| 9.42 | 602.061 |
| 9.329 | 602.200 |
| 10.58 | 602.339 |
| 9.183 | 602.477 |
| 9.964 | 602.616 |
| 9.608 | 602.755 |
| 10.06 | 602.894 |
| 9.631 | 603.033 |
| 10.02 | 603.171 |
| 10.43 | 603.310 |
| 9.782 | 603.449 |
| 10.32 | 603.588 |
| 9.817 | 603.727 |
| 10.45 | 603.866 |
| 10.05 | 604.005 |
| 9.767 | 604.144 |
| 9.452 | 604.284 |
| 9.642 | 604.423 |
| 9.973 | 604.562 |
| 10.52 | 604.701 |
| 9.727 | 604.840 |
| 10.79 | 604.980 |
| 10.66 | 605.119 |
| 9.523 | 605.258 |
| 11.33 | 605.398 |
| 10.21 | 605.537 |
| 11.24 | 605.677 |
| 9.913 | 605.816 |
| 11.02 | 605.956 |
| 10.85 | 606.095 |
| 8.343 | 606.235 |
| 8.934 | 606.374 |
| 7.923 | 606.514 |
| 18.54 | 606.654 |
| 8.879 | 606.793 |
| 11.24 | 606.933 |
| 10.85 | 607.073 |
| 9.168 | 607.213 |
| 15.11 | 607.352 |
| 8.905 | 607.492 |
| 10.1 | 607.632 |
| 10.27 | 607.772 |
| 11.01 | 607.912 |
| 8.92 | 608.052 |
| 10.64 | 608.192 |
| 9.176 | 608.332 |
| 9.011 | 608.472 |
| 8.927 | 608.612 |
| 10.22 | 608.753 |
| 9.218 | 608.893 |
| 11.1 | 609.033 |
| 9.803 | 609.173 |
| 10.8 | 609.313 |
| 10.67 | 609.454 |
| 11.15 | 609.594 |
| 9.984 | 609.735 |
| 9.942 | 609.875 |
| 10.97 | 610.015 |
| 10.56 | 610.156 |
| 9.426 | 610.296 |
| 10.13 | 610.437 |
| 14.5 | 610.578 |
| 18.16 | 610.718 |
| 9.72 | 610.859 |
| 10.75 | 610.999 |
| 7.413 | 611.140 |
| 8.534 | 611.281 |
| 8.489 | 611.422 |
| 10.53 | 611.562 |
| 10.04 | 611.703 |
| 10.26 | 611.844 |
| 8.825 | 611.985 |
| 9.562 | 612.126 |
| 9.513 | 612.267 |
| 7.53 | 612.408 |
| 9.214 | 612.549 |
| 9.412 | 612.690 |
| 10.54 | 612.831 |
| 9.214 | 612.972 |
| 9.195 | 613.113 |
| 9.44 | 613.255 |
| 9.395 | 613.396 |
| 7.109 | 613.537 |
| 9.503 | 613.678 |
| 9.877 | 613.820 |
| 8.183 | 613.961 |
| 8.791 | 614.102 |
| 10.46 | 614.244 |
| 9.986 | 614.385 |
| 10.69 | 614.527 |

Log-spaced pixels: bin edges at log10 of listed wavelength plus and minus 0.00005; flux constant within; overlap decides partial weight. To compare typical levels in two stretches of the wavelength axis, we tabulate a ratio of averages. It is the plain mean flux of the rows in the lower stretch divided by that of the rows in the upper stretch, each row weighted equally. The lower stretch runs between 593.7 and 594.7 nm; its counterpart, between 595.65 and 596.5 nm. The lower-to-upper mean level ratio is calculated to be 1.02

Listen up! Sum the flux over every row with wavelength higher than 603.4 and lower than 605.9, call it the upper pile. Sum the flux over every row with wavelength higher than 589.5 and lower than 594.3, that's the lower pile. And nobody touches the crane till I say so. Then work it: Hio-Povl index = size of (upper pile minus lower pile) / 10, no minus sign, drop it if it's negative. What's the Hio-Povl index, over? 15.6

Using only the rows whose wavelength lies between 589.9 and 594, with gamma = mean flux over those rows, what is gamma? 9.8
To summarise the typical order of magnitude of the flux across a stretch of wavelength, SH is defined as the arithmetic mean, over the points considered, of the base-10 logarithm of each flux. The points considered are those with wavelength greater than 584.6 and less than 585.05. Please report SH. 0.99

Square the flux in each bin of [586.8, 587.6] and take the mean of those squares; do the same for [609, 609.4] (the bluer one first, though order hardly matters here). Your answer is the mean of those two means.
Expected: 106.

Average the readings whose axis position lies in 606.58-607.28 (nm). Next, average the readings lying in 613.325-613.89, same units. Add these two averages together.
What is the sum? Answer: 20.7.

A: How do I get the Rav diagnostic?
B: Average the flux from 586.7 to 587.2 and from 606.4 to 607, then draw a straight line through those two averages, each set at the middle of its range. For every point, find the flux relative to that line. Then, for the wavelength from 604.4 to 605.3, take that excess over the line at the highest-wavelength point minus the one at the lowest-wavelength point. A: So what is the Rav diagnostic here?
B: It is -0.2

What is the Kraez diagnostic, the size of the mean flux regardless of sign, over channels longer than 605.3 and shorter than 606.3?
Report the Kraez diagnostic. 10.4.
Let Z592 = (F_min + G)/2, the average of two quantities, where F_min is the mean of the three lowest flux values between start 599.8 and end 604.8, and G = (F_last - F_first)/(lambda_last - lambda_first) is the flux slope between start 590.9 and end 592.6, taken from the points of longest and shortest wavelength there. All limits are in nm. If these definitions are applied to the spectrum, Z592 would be 4.8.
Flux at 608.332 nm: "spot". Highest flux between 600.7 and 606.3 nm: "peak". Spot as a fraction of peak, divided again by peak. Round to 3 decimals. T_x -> 0.071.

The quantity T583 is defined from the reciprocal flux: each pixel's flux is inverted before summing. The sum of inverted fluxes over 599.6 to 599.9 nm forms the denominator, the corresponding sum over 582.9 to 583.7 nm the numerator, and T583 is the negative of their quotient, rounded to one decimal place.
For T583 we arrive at -3.0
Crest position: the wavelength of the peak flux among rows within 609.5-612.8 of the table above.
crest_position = 610.718 nm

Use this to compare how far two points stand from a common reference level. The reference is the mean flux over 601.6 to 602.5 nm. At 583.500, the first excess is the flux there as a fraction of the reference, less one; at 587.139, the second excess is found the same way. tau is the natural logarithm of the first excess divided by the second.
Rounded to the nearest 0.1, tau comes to 1.3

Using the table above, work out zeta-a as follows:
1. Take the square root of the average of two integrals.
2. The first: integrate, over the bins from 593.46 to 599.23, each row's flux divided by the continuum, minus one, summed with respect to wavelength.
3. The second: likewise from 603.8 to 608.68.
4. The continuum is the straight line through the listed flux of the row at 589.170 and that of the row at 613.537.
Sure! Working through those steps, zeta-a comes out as 1.3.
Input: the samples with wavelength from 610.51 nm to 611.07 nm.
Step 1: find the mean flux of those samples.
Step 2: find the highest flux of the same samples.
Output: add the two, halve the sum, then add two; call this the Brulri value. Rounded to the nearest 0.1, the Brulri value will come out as 17.7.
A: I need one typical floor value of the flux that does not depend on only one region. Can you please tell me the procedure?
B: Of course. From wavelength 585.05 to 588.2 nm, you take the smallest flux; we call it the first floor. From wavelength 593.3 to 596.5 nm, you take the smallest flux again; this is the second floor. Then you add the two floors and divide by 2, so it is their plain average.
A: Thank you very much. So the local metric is 9.2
